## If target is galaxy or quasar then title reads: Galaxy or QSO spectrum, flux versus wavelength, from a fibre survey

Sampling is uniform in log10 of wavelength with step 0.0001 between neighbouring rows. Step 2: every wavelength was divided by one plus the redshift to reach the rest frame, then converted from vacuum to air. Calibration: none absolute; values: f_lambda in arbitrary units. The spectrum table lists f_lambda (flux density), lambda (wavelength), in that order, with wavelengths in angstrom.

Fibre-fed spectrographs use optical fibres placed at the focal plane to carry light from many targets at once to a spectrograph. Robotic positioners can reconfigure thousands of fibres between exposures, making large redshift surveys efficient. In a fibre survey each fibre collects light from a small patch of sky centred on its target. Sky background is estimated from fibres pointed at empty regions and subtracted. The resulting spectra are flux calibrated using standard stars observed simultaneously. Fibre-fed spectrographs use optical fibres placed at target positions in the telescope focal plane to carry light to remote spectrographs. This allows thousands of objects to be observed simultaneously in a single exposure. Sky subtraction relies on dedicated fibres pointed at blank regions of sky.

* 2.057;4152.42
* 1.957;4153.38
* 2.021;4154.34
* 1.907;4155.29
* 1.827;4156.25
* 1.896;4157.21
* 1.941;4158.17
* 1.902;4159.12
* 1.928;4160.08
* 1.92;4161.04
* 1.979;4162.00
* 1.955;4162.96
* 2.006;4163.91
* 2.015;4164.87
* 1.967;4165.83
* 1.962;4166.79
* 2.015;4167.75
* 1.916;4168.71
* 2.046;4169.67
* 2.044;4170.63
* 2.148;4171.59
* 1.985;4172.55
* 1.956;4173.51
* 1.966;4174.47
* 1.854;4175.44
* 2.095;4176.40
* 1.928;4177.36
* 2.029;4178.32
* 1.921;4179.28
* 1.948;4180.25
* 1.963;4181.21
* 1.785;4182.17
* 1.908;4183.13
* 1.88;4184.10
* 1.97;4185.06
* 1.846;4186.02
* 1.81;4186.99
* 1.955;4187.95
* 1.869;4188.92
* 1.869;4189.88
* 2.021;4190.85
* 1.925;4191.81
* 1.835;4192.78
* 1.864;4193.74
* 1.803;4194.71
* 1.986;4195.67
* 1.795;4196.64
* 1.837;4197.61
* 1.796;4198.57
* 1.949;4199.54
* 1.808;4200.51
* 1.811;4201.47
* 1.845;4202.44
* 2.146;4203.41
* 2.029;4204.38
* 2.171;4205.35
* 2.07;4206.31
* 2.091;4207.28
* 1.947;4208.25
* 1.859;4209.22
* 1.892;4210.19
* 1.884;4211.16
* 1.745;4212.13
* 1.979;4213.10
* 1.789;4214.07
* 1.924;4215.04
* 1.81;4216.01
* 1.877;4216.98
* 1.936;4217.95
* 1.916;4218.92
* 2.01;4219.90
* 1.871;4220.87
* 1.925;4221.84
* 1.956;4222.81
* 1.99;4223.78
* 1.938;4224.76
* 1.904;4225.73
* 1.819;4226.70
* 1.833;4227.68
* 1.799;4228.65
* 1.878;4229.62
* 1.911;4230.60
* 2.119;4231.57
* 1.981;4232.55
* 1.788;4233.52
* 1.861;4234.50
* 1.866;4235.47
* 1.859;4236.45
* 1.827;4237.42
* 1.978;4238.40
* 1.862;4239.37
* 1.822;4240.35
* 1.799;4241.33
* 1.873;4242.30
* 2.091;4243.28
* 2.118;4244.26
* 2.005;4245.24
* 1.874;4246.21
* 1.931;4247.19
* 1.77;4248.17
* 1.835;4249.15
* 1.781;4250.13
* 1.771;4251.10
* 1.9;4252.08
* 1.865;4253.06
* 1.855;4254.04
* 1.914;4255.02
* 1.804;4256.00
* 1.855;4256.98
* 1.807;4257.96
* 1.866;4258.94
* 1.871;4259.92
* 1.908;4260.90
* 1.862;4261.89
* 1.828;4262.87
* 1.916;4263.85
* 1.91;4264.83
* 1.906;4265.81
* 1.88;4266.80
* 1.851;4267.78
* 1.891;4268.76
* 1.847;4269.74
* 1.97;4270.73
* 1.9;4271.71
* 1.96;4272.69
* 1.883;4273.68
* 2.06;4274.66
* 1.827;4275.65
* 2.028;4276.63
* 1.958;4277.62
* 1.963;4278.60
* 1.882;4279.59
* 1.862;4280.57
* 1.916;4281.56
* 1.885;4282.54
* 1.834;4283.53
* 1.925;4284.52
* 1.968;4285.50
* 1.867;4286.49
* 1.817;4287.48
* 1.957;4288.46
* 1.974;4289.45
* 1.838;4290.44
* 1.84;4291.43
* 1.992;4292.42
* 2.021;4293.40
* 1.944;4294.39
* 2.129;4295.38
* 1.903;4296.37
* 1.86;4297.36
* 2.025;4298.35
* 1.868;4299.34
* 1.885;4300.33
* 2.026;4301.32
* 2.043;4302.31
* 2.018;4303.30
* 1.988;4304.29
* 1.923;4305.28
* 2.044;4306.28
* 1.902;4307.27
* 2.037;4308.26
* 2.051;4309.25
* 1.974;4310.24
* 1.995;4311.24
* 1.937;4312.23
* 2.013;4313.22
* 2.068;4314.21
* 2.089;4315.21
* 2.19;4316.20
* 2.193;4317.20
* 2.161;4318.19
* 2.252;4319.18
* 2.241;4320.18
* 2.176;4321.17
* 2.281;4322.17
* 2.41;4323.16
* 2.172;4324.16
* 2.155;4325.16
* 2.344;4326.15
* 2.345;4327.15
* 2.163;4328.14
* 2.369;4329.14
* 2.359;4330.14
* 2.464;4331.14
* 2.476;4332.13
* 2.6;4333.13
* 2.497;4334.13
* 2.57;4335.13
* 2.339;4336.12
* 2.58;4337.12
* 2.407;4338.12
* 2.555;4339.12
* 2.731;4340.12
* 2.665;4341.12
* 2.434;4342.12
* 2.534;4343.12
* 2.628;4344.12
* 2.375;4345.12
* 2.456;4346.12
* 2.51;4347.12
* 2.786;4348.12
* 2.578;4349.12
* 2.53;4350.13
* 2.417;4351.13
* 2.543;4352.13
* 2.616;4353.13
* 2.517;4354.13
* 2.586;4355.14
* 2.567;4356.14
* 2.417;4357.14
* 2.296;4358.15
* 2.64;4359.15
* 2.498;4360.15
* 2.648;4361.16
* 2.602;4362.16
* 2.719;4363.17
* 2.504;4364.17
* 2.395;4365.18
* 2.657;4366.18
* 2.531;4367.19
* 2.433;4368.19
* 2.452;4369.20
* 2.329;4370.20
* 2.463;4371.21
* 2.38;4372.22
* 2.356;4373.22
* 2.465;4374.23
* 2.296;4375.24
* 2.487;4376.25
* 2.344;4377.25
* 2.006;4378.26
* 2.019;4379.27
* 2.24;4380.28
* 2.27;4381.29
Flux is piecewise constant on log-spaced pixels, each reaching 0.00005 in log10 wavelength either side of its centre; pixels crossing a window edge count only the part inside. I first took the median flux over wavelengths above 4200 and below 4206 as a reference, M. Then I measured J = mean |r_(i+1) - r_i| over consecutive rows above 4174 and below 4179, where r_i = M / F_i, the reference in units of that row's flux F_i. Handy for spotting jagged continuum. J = 0.08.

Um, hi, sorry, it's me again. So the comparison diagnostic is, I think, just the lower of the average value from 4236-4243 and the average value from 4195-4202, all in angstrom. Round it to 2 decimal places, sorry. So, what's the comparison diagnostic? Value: 1.85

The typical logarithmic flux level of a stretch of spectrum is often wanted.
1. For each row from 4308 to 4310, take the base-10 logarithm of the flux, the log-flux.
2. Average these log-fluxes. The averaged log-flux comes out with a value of 0.31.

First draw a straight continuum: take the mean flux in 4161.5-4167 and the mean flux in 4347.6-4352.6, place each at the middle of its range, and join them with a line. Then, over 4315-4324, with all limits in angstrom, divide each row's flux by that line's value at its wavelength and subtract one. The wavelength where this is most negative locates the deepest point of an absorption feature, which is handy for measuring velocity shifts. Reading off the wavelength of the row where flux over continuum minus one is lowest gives 4315.21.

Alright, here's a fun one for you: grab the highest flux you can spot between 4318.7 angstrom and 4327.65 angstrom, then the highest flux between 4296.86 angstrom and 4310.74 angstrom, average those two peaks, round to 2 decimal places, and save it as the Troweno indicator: 2.23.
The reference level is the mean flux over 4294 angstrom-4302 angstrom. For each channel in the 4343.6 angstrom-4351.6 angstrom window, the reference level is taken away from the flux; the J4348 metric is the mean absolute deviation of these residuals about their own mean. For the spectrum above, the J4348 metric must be 0.10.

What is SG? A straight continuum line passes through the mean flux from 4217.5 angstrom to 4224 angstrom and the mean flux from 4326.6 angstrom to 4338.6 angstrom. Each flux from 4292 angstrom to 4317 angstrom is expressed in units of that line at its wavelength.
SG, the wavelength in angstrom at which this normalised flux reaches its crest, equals 4295.38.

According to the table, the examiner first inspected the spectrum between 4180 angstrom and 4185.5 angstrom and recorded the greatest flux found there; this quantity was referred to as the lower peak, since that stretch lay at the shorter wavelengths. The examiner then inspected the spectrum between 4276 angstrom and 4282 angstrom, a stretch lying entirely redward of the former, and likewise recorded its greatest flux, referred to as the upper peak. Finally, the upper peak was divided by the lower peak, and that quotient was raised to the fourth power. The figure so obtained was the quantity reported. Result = 1.1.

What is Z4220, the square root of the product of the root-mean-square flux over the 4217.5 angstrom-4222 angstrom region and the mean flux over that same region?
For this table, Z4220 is 1.93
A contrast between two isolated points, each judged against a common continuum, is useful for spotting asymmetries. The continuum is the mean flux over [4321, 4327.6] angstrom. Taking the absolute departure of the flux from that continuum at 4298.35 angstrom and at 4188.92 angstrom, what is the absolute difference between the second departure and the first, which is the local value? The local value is 0.16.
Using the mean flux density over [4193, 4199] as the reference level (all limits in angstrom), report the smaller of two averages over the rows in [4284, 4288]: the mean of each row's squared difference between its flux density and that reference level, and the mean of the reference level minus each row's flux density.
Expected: -0.05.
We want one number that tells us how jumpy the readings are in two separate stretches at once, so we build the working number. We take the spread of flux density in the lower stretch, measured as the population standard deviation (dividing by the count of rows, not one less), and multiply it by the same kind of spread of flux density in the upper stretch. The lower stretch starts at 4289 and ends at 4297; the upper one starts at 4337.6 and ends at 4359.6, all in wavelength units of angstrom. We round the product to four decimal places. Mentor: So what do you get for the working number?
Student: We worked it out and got 0.0105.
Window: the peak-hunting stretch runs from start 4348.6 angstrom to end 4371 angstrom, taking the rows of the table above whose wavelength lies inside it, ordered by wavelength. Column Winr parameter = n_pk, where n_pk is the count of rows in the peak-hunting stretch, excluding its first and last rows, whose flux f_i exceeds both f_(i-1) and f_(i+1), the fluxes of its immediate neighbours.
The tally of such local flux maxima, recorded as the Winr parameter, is 7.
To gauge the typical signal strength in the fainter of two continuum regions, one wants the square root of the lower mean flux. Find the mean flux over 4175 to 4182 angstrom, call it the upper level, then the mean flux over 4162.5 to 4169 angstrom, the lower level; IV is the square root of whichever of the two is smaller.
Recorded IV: 1.40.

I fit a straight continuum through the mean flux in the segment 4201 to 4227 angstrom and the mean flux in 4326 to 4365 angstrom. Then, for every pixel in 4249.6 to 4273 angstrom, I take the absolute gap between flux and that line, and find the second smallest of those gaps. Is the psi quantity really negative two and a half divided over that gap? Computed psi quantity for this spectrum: -12.6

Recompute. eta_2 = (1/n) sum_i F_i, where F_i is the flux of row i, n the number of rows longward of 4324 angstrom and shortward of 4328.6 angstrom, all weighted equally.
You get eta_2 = 2.24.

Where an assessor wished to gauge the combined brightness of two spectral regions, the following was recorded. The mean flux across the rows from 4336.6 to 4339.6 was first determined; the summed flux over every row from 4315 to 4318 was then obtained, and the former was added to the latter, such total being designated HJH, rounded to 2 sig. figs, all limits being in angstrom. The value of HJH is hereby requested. 9.0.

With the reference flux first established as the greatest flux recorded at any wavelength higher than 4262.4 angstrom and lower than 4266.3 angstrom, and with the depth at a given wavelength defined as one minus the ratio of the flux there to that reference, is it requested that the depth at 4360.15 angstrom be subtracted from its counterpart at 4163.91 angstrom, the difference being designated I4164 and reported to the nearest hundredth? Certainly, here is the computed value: 0.26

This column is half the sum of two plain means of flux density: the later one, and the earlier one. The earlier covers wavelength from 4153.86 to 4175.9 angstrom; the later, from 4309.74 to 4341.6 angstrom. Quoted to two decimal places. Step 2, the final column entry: 2.13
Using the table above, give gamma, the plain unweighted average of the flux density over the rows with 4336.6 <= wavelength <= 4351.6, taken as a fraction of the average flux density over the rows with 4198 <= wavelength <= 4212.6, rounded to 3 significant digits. 1.31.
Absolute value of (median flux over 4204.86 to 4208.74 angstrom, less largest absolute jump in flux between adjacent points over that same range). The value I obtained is 1.94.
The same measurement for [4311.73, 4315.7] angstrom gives 1.96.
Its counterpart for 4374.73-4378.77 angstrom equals 1.98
